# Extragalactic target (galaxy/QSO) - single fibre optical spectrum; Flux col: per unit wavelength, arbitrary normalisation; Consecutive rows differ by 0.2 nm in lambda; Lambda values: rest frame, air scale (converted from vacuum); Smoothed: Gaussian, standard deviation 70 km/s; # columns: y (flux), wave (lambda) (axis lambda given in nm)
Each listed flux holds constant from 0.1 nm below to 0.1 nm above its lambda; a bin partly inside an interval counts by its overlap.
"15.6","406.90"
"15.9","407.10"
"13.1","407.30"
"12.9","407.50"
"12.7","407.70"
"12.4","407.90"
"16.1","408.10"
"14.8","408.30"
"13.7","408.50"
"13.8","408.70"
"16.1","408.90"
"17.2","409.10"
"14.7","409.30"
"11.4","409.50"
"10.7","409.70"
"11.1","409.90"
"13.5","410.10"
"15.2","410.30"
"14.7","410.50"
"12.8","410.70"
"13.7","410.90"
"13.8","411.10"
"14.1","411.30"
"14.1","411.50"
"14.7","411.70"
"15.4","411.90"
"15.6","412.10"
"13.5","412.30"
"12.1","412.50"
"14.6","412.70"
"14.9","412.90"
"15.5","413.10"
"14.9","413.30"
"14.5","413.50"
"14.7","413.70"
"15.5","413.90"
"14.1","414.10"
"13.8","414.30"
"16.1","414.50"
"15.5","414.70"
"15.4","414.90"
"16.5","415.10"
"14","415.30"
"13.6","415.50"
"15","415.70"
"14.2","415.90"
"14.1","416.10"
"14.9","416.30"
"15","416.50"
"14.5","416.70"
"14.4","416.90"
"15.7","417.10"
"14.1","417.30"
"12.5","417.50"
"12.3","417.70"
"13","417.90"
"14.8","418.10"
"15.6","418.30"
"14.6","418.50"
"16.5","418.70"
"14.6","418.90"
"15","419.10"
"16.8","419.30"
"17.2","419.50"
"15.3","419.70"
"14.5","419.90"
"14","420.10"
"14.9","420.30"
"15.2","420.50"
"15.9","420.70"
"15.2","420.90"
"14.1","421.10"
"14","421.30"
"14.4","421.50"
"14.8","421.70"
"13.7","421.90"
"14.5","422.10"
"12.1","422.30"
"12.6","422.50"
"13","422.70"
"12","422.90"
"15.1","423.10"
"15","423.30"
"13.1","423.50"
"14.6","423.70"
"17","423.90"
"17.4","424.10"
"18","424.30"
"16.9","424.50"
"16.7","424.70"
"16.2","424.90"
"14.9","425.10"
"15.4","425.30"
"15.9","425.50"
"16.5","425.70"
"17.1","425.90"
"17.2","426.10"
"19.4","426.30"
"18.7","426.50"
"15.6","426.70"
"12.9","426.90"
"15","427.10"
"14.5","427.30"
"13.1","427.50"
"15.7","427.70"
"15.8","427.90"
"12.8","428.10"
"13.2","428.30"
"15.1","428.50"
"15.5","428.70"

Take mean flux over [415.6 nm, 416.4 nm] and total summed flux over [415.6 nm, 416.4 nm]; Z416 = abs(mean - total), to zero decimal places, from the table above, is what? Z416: 44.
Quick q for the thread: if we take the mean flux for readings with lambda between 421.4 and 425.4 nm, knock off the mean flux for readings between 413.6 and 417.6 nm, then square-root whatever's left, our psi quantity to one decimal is 0.4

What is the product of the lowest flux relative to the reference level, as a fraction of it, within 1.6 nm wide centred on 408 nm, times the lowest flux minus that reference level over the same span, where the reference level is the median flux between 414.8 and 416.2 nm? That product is -1.6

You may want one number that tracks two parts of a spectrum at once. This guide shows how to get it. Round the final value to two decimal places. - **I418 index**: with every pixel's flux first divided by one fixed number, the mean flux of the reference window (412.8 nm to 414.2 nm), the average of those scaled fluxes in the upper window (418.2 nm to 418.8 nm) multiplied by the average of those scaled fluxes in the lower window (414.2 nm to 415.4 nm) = 1.07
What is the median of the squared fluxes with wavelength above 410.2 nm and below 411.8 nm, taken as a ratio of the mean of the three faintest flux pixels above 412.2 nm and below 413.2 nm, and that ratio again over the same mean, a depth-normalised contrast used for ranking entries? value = 1.1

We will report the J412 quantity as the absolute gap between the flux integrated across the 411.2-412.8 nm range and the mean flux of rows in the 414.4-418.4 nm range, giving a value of 8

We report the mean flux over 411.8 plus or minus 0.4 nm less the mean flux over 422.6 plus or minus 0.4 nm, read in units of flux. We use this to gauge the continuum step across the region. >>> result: 2.5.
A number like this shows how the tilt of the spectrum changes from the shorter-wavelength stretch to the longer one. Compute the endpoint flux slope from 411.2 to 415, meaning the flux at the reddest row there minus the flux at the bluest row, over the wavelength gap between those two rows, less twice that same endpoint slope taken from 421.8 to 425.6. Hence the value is -0.9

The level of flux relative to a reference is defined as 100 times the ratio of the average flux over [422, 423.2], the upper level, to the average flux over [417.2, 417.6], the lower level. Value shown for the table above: 99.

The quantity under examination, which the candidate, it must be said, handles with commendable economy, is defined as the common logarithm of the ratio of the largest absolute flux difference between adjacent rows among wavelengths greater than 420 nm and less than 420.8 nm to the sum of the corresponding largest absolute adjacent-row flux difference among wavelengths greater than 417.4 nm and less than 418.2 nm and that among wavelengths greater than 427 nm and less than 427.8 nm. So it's -0.69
